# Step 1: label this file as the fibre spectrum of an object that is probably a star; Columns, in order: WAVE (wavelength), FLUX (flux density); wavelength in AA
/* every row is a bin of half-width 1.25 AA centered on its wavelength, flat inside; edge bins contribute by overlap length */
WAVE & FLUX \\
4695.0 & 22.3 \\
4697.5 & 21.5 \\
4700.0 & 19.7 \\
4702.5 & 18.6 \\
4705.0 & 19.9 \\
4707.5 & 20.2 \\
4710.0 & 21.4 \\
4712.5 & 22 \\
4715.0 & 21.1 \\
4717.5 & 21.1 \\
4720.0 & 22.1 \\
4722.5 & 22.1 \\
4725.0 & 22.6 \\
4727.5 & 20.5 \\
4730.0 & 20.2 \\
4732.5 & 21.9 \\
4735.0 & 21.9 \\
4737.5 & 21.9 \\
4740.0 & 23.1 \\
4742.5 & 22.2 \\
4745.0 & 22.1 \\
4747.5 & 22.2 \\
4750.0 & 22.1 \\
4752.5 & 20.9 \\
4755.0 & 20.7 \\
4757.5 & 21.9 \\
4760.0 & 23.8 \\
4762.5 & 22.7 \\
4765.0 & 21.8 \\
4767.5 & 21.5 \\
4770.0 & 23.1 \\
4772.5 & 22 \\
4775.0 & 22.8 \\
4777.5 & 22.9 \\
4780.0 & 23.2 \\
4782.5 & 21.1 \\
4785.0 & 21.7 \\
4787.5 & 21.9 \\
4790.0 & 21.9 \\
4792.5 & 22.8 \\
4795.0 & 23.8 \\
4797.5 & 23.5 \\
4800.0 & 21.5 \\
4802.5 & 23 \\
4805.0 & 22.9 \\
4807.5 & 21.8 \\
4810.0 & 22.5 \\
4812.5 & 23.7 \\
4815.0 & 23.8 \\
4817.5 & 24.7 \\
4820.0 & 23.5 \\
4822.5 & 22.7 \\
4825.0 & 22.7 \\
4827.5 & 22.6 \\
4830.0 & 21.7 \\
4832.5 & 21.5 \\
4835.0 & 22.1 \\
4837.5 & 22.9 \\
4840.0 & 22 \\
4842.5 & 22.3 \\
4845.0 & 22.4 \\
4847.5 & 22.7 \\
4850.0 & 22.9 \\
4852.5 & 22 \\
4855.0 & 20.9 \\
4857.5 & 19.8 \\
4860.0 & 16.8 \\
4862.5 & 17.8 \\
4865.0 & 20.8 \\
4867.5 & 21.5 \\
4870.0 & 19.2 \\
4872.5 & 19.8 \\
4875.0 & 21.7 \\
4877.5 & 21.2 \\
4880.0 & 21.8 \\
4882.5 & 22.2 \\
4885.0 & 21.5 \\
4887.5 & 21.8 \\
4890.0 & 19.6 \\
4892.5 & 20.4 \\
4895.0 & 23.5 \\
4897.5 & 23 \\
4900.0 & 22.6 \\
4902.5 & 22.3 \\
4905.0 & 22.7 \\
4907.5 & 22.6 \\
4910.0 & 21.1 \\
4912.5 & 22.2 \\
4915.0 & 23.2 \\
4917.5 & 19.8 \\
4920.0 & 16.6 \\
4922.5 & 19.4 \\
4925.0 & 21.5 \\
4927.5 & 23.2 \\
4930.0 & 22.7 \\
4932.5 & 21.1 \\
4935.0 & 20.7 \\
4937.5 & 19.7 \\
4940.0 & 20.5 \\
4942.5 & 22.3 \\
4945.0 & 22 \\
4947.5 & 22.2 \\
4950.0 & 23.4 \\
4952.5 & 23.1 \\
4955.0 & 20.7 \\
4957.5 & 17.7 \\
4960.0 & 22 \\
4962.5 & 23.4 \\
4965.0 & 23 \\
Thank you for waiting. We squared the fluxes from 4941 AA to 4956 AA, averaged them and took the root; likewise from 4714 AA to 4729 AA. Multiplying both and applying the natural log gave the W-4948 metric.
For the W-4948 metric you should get 6.18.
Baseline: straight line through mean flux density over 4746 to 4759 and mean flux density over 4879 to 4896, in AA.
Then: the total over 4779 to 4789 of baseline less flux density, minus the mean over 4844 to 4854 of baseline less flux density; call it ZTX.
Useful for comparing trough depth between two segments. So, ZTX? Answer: -1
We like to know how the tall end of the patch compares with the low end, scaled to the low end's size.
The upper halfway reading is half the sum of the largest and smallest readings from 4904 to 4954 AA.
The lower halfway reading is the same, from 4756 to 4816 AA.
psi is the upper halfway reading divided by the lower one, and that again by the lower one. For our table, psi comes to 0.0397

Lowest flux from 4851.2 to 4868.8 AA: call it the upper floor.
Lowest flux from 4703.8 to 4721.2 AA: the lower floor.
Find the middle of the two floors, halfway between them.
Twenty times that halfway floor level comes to 367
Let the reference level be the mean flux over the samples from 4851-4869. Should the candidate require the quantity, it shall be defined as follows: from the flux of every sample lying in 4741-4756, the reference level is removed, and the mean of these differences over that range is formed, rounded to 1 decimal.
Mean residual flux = 1.8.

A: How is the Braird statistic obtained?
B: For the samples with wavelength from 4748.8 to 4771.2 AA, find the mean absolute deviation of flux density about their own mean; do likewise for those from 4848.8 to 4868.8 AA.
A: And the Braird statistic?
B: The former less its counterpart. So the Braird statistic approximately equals -0.86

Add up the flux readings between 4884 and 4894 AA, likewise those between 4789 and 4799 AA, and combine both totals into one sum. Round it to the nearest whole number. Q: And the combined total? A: 175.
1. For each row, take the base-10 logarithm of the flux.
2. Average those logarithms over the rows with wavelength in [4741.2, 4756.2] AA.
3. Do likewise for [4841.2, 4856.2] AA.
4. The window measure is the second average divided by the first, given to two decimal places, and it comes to 1.01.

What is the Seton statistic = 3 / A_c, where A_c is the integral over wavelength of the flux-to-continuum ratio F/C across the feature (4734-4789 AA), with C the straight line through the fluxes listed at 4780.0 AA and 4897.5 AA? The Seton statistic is 0.0572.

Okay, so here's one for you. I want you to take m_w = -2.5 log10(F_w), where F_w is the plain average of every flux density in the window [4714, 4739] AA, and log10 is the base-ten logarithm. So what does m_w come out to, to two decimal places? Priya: -3.33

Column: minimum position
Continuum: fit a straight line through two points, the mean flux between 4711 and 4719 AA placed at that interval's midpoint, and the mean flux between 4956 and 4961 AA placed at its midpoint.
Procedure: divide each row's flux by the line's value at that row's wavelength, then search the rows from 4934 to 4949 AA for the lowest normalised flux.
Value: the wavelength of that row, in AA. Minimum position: 4937.5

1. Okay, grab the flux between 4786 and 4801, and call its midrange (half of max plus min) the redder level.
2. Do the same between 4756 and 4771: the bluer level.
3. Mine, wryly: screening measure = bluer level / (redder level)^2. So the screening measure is 0.0442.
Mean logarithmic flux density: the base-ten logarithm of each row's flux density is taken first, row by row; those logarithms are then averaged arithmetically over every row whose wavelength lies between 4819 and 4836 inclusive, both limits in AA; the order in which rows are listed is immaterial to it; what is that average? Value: 1.35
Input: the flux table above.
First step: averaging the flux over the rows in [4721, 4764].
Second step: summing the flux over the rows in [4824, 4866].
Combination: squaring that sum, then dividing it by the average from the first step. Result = 6039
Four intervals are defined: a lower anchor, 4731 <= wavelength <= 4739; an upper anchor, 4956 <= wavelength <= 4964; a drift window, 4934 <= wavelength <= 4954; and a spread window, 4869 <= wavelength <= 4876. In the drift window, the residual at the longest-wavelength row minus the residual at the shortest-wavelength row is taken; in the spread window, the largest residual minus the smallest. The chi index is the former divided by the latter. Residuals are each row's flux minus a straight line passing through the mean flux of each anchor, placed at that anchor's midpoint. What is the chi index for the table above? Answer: 0.98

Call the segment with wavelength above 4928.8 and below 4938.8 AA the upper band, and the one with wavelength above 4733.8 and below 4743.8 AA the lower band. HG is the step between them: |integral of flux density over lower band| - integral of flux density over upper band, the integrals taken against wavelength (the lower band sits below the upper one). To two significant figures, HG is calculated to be 12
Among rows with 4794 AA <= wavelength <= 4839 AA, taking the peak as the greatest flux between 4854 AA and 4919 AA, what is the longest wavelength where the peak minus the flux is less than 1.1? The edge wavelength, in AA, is 4837.5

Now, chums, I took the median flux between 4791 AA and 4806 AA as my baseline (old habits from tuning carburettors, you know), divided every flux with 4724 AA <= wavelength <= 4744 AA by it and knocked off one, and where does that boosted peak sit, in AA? 4740.0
